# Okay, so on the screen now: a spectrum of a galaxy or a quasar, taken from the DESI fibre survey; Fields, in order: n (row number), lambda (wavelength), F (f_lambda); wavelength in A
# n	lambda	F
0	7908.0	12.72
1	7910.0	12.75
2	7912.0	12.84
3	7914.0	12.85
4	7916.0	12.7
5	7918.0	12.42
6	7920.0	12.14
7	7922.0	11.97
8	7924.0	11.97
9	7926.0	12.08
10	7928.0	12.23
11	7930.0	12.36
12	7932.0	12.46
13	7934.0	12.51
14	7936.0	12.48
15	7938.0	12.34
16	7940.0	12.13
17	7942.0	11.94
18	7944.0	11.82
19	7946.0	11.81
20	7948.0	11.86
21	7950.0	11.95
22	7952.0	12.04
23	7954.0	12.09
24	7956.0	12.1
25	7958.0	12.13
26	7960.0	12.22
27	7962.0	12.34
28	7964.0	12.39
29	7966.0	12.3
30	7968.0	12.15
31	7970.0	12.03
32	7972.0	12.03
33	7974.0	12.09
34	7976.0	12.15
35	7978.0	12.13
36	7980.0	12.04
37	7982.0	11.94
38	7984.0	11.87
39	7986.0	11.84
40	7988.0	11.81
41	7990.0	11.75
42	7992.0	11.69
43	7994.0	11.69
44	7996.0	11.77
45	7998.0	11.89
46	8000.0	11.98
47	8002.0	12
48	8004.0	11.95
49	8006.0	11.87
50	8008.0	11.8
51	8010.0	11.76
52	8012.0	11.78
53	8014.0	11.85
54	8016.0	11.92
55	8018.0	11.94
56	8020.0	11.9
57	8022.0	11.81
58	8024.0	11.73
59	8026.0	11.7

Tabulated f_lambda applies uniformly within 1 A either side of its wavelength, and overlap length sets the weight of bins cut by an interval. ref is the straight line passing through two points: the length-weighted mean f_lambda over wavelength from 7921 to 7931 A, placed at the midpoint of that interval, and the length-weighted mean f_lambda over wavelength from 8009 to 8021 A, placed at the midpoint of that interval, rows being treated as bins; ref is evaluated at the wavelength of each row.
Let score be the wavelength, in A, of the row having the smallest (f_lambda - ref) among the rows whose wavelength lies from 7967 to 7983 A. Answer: 7982.0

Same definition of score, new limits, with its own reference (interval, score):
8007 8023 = 8010.0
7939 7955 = 7946.0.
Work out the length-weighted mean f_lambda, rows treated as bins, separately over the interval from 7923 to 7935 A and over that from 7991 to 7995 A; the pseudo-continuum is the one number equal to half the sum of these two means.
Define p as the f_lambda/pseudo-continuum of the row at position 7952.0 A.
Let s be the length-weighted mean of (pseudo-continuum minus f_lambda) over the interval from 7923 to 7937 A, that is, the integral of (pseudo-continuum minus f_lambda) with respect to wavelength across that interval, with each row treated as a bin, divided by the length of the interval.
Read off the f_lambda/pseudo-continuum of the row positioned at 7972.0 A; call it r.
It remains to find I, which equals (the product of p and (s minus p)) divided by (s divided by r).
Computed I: 4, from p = 1.01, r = 1.00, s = -0.32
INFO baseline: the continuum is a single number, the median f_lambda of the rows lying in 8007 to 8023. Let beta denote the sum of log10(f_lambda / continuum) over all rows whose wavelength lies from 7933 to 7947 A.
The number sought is 0.08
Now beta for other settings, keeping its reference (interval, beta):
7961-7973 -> 0.08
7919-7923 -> 0.02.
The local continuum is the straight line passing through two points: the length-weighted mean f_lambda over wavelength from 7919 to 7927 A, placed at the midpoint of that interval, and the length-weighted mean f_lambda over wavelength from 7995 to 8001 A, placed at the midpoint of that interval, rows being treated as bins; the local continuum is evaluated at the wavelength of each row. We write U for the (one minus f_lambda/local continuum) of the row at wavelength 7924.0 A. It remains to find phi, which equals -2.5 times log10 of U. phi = 5.6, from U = 0.006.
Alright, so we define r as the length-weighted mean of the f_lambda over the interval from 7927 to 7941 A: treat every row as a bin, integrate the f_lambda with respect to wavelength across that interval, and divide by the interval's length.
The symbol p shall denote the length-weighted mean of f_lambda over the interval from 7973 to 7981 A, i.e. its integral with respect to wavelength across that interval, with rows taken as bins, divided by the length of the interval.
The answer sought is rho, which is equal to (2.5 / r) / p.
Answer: 0.0167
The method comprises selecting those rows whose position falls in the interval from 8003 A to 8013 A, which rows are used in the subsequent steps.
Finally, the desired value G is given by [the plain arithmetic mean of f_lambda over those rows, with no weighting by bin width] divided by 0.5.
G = 23.7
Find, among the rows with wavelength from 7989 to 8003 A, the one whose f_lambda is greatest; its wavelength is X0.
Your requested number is 8002.0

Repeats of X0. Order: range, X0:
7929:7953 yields 7934.0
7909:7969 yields 7914.0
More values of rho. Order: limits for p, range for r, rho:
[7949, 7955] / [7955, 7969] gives 0.0170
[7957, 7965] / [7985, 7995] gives 0.0173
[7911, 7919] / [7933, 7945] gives 0.0161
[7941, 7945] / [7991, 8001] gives 0.0178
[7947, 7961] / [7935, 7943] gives 0.0170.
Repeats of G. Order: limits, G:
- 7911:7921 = 25.2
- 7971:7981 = 24.2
